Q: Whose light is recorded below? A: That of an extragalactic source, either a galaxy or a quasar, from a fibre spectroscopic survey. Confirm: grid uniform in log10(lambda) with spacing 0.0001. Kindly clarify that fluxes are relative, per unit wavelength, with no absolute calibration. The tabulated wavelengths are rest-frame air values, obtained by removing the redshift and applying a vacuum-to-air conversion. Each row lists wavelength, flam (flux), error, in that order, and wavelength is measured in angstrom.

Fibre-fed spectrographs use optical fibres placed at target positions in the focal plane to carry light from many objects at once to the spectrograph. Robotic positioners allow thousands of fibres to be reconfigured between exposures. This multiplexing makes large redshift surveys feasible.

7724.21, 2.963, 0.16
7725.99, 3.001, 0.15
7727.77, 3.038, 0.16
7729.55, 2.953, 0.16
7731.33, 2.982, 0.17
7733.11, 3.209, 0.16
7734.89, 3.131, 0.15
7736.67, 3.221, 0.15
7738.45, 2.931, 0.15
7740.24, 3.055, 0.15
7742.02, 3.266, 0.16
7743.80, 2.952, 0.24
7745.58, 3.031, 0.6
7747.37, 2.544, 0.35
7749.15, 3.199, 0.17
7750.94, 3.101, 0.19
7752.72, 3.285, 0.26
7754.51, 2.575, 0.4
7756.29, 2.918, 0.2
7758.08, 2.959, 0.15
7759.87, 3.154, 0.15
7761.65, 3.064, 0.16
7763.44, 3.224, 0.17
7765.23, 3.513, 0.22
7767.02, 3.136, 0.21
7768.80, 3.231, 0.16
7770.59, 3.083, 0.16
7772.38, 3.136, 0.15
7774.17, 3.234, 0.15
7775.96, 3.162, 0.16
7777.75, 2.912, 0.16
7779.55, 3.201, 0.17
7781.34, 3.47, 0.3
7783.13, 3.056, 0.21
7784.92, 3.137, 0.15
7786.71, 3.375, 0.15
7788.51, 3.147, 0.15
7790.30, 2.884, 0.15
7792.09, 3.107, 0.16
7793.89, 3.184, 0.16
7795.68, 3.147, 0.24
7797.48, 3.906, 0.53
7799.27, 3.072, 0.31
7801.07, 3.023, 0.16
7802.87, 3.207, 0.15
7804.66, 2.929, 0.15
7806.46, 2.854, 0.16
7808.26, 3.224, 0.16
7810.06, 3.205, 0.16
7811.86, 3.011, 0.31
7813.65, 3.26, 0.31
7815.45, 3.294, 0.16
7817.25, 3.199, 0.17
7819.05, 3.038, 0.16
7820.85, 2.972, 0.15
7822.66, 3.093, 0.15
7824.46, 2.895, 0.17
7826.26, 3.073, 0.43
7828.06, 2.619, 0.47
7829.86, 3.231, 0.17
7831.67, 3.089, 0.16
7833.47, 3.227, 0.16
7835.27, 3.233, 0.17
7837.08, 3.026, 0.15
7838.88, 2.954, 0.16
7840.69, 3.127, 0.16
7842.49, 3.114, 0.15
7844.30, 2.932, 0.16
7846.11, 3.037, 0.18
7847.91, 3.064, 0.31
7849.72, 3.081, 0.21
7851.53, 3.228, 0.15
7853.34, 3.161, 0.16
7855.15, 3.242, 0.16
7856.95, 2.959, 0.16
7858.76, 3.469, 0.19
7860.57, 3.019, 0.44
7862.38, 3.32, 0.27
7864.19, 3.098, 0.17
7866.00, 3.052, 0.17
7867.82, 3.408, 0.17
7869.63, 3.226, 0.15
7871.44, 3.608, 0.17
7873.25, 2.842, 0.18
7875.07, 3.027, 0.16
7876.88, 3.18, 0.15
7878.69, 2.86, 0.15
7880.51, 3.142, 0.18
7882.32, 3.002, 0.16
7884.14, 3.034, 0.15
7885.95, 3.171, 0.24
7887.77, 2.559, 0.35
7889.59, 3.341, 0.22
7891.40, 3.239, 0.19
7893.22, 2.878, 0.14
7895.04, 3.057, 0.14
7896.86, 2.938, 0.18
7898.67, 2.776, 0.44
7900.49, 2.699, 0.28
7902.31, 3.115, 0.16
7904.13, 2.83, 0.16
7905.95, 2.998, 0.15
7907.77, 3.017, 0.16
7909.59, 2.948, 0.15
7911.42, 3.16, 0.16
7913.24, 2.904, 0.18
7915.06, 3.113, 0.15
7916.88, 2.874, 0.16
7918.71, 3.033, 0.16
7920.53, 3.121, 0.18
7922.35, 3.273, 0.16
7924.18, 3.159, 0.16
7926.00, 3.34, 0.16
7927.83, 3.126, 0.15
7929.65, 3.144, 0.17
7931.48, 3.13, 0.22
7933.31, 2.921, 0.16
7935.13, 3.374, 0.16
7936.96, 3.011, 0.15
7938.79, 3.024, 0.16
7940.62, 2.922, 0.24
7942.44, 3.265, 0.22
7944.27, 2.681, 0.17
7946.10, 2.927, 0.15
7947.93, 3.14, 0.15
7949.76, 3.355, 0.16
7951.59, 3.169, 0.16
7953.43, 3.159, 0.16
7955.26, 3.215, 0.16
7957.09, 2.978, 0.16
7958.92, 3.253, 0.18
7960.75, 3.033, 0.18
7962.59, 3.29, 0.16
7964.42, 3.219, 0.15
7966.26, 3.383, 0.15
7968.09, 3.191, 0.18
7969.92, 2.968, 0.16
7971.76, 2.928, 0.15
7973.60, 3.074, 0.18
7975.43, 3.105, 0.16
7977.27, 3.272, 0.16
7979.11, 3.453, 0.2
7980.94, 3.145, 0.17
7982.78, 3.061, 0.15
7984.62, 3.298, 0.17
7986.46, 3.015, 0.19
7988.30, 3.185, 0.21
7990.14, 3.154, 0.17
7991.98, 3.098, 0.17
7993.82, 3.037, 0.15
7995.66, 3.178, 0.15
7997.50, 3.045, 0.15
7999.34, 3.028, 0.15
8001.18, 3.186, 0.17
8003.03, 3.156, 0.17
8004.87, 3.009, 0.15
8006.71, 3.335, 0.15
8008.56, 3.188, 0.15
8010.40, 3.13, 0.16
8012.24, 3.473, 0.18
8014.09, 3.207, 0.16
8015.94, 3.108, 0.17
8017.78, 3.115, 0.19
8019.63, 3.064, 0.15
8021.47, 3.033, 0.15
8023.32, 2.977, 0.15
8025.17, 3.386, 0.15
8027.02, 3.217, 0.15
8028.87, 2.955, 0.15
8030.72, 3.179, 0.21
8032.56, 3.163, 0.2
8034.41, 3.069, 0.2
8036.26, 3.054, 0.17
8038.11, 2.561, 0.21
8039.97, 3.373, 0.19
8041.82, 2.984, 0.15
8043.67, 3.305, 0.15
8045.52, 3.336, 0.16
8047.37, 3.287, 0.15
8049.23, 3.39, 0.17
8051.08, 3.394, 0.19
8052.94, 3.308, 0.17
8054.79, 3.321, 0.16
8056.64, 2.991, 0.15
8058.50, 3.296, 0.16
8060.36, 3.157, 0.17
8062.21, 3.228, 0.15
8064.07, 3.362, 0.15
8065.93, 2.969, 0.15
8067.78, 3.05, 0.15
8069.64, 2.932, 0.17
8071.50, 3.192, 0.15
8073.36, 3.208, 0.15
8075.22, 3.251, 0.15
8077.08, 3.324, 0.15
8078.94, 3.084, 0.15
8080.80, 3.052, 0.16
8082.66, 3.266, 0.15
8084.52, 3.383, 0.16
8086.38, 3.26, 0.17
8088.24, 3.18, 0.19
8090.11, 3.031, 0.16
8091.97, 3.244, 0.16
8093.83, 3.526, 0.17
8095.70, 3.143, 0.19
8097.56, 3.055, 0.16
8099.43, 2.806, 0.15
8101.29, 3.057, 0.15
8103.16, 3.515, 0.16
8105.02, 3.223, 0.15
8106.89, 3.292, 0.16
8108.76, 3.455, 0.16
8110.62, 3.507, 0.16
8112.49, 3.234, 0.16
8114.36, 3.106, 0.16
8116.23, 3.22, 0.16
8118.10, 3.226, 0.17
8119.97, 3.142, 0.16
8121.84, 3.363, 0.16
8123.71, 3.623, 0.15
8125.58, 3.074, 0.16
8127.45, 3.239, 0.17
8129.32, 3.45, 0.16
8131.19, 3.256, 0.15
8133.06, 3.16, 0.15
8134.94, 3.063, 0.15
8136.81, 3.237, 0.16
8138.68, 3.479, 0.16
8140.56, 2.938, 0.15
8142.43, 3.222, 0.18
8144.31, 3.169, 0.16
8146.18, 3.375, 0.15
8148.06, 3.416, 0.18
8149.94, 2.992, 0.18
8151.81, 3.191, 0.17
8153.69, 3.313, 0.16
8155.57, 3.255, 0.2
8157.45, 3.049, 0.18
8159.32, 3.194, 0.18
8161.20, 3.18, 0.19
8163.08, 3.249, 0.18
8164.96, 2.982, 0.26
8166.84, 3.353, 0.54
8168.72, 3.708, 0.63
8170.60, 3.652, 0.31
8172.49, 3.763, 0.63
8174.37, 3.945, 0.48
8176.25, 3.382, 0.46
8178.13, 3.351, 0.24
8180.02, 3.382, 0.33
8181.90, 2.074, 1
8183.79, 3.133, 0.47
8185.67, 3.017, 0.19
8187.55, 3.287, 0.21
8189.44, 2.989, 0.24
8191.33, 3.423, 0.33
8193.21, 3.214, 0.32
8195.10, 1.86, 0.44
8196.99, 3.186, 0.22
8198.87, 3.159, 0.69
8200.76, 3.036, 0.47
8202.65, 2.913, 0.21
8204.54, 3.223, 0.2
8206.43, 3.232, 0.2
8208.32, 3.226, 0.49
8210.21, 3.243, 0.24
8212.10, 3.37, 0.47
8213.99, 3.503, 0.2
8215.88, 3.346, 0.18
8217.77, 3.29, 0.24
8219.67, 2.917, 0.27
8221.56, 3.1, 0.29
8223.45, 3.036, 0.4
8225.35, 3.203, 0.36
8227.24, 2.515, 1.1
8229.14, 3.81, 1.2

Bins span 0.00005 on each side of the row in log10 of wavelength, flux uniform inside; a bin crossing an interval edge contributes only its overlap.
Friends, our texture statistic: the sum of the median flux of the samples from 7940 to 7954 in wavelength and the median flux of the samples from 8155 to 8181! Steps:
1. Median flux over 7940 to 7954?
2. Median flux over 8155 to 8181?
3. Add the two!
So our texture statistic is 6.50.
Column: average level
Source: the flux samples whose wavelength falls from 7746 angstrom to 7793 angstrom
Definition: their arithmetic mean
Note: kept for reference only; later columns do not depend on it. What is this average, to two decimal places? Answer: 3.11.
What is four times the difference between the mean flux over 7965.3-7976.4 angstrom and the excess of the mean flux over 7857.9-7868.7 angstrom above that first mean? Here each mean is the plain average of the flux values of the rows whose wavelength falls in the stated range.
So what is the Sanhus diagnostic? 12.0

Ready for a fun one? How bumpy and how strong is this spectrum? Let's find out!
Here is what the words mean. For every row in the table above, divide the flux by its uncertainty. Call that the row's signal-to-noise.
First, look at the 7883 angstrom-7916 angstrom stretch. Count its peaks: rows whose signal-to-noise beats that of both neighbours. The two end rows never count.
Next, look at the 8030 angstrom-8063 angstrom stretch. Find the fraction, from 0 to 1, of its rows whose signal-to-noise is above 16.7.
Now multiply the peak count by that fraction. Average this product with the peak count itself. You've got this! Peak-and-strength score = 3.56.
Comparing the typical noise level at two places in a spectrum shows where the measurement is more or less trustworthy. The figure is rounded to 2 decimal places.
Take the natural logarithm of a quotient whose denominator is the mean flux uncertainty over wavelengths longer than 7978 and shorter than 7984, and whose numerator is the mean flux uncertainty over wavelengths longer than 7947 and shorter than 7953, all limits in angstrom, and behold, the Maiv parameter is -0.10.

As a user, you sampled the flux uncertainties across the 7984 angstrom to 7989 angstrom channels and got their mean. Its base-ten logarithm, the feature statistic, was -0.721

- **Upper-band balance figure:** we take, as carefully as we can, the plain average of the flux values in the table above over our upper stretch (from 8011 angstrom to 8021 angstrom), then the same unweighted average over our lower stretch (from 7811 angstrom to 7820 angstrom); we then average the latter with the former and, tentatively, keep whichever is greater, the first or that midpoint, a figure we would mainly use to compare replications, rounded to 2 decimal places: 3.19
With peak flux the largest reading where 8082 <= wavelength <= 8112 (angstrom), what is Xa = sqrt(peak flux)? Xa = 1.88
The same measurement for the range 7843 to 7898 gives 1.90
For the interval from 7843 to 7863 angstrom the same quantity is 1.86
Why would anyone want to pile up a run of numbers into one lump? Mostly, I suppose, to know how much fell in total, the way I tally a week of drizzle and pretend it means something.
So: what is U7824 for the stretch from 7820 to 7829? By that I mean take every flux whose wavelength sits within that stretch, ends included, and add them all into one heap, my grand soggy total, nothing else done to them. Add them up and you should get 15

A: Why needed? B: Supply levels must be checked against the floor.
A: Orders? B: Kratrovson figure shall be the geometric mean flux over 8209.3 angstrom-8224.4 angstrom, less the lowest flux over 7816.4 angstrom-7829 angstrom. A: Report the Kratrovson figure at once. 0.60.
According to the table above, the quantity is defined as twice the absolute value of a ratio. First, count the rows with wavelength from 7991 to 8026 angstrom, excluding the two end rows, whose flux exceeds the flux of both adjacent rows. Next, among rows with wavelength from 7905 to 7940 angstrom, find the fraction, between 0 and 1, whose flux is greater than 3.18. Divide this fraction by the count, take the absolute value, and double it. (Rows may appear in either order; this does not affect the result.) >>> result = 0.06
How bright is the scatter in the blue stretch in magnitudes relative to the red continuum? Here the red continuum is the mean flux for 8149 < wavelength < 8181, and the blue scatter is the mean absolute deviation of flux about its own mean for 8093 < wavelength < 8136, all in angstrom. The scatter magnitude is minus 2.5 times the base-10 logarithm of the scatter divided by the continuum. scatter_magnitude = 3.36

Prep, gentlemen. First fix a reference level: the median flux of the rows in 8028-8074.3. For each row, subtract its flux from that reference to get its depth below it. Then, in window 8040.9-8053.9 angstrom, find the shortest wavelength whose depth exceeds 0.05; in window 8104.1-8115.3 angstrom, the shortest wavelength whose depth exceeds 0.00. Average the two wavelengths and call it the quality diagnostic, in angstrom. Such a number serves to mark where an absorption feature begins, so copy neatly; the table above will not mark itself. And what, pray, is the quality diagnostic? 8078.1 angstrom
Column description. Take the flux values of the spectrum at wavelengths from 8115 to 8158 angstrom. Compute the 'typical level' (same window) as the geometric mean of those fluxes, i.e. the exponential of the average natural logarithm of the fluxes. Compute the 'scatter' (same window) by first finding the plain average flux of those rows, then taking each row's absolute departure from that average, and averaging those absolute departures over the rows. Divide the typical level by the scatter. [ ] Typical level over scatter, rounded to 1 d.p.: 26.6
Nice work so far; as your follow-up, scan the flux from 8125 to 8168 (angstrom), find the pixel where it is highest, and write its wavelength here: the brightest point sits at 8138.68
